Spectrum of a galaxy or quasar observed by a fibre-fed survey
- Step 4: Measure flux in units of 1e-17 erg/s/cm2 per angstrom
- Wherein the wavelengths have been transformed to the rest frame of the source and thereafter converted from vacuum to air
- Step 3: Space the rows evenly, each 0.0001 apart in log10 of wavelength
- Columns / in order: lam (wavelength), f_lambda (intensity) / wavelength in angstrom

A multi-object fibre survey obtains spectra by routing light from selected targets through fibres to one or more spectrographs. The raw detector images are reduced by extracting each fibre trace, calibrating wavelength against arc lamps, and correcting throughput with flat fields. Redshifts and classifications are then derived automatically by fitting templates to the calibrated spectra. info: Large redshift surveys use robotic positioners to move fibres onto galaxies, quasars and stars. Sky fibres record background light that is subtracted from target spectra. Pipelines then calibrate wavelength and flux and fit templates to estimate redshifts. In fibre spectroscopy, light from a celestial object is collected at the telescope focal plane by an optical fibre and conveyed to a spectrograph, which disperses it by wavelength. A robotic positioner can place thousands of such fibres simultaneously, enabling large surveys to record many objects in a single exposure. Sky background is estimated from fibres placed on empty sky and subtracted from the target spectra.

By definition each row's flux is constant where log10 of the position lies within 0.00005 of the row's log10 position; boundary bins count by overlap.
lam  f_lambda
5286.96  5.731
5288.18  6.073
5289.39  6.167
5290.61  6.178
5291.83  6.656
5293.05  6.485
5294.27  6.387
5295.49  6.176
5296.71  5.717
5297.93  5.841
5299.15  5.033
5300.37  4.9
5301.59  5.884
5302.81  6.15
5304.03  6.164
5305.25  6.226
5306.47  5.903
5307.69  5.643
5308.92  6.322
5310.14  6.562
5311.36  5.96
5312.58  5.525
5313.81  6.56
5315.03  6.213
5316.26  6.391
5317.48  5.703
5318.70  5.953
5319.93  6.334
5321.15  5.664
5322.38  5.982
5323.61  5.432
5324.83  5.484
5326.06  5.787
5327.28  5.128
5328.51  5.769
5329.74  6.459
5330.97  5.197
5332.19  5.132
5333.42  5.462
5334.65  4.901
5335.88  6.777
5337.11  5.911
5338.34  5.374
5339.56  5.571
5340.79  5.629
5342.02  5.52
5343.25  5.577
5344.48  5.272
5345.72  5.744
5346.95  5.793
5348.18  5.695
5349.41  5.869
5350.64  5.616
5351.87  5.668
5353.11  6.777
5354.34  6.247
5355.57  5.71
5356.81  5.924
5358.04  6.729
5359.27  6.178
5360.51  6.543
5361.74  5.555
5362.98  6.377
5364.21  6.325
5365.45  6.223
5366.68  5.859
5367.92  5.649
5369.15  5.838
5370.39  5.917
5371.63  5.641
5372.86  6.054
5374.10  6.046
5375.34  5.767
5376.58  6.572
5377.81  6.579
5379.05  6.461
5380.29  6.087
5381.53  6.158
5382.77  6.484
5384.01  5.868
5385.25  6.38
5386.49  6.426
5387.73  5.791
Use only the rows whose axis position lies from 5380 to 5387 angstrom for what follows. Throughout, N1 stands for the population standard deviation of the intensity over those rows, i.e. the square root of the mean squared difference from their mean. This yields 0.22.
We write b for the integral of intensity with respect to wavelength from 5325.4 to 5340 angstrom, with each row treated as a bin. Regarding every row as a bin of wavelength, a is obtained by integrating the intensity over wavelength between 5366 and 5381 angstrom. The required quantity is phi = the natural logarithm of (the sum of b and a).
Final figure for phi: 5.15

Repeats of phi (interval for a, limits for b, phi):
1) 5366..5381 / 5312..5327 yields 5.19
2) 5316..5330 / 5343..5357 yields 5.09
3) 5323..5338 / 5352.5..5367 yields 5.16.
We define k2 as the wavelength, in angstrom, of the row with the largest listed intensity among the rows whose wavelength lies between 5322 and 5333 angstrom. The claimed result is 5329.74 angstrom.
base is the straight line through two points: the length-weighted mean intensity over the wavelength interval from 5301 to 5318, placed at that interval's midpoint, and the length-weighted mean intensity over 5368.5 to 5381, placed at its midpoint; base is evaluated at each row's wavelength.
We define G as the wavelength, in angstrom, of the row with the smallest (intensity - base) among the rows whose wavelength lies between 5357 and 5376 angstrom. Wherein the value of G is 5361.74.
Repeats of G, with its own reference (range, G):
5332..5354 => 5334.65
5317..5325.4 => 5323.61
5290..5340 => 5334.65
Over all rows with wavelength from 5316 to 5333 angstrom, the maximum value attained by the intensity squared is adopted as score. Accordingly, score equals 41.7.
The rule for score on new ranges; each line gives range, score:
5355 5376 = 45.3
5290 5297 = 44.3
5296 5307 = 38.8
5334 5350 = 45.9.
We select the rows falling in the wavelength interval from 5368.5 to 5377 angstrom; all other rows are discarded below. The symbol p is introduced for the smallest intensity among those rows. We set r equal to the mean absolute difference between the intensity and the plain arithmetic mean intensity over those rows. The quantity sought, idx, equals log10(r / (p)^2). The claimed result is -2.2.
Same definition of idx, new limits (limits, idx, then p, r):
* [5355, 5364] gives -1.9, 5.555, 0.36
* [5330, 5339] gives -1.7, 4.901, 0.46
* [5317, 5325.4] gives -2.1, 5.432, 0.25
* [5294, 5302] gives -1.8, 4.9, 0.42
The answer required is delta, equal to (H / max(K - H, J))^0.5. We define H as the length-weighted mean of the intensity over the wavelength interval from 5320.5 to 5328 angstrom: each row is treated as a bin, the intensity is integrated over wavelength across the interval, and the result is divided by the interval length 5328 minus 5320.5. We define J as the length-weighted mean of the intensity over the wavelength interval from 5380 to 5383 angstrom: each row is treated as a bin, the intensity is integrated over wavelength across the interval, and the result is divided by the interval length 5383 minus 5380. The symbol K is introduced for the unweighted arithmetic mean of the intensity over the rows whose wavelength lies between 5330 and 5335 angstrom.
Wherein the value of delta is 0.95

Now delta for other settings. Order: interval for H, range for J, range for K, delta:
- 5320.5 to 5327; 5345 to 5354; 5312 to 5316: 0.98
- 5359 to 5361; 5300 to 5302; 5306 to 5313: 1.09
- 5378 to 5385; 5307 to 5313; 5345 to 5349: 1.02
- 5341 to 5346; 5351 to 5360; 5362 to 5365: 0.95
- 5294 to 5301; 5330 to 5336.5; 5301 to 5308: 1.01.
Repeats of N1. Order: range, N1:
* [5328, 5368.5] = 0.47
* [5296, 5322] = 0.43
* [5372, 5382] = 0.27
